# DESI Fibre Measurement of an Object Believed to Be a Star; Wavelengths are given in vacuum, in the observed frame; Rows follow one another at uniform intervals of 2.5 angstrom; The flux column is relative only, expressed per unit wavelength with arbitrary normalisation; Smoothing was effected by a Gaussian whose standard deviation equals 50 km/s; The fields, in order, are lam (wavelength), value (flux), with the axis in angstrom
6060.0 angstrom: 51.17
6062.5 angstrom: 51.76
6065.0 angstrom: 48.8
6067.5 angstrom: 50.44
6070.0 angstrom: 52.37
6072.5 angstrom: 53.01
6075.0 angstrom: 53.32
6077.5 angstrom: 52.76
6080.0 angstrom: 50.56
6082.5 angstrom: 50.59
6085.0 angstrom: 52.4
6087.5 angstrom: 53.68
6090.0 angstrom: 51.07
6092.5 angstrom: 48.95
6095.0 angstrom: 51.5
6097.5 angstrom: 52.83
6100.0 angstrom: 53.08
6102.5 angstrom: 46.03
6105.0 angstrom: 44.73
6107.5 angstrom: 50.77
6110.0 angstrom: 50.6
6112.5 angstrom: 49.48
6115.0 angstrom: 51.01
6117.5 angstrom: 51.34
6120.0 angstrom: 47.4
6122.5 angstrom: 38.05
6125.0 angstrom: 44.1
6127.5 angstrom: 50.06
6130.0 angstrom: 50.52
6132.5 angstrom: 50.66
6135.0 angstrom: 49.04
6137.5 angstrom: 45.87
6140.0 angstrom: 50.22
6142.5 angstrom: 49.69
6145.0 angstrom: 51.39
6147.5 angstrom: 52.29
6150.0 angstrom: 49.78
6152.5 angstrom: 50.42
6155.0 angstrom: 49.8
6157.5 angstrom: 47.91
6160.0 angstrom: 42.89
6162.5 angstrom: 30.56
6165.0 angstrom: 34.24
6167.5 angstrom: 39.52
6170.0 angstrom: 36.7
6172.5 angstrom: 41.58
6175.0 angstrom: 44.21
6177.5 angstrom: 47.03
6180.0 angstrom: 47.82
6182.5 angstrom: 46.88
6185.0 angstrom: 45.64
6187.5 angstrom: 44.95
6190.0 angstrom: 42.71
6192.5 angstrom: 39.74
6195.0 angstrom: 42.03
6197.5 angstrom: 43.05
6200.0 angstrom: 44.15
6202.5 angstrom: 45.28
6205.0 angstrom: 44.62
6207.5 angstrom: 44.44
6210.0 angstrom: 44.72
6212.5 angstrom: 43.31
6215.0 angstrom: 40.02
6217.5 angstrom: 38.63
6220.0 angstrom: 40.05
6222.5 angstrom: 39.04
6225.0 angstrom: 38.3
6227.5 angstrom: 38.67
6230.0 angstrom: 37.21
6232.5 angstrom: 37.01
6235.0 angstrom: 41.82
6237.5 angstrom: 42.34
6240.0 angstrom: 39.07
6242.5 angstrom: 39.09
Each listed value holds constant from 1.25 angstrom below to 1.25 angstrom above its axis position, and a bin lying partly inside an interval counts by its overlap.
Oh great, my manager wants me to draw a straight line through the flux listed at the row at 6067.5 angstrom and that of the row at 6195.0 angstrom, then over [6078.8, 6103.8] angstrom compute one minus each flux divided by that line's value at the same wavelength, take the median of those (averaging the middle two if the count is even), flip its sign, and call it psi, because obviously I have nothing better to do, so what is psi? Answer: 0.051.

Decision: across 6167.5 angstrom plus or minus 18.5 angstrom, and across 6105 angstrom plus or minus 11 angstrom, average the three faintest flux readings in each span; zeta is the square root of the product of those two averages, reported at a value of 39.8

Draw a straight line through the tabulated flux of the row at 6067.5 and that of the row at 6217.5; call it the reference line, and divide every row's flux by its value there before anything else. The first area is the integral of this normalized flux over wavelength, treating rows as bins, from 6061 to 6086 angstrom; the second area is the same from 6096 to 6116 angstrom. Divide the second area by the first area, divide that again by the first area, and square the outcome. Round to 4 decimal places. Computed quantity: 0.0010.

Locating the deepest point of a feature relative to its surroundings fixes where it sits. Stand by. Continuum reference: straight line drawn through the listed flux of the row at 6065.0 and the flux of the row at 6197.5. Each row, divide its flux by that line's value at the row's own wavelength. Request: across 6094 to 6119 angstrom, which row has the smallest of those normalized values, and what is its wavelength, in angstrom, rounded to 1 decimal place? 6105.0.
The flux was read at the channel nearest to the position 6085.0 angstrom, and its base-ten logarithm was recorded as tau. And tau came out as 1.72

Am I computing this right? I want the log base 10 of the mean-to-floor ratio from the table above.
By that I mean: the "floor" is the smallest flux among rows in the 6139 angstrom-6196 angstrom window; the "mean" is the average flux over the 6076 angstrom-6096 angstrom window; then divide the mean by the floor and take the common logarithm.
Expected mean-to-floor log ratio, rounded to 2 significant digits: 0.23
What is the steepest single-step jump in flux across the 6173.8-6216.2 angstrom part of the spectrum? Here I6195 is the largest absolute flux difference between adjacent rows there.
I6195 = 3.3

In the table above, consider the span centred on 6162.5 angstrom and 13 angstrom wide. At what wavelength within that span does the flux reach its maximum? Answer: 6157.5 angstrom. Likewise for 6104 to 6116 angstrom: 6115.0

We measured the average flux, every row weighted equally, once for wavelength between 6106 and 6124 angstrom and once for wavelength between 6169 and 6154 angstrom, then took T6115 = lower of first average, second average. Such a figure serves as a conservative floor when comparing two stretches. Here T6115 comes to 41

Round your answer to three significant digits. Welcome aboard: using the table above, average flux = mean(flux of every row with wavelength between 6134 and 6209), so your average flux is 44.8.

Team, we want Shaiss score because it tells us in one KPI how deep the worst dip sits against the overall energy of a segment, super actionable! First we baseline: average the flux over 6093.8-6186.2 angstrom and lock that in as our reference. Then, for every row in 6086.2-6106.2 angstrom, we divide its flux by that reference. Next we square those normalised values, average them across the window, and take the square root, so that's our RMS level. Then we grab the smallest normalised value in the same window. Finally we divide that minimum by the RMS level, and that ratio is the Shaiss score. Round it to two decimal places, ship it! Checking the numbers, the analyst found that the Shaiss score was 0.89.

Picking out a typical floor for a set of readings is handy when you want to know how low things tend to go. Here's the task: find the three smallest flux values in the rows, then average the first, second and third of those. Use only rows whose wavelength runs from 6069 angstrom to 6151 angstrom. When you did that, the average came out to 42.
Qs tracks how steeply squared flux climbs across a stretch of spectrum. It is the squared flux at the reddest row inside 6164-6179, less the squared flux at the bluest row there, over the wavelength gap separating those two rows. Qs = 83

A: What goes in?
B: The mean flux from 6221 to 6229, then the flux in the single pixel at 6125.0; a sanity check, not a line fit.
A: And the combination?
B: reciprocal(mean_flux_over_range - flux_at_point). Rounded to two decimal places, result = -0.18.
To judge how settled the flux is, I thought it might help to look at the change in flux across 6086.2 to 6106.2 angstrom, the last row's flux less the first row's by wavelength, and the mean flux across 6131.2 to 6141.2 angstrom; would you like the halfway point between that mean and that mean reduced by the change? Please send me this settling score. 53.4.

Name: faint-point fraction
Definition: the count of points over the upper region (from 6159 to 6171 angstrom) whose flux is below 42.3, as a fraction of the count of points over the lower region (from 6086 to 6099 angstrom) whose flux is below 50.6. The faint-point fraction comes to 4.0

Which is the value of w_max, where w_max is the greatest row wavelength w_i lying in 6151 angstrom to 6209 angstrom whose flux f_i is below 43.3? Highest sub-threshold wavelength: 6197.5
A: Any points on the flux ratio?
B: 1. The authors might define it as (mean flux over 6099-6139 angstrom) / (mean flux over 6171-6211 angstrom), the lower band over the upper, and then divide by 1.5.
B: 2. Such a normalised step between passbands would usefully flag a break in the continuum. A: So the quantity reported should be 0.727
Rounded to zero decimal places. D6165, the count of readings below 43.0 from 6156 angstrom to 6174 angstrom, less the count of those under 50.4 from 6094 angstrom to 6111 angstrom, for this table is 4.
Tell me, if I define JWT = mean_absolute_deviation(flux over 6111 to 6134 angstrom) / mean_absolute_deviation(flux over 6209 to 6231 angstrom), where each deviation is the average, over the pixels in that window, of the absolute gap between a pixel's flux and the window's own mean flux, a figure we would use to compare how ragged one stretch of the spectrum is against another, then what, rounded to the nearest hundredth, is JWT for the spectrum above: 1.80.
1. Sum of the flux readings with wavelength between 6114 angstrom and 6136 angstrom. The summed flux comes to 432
